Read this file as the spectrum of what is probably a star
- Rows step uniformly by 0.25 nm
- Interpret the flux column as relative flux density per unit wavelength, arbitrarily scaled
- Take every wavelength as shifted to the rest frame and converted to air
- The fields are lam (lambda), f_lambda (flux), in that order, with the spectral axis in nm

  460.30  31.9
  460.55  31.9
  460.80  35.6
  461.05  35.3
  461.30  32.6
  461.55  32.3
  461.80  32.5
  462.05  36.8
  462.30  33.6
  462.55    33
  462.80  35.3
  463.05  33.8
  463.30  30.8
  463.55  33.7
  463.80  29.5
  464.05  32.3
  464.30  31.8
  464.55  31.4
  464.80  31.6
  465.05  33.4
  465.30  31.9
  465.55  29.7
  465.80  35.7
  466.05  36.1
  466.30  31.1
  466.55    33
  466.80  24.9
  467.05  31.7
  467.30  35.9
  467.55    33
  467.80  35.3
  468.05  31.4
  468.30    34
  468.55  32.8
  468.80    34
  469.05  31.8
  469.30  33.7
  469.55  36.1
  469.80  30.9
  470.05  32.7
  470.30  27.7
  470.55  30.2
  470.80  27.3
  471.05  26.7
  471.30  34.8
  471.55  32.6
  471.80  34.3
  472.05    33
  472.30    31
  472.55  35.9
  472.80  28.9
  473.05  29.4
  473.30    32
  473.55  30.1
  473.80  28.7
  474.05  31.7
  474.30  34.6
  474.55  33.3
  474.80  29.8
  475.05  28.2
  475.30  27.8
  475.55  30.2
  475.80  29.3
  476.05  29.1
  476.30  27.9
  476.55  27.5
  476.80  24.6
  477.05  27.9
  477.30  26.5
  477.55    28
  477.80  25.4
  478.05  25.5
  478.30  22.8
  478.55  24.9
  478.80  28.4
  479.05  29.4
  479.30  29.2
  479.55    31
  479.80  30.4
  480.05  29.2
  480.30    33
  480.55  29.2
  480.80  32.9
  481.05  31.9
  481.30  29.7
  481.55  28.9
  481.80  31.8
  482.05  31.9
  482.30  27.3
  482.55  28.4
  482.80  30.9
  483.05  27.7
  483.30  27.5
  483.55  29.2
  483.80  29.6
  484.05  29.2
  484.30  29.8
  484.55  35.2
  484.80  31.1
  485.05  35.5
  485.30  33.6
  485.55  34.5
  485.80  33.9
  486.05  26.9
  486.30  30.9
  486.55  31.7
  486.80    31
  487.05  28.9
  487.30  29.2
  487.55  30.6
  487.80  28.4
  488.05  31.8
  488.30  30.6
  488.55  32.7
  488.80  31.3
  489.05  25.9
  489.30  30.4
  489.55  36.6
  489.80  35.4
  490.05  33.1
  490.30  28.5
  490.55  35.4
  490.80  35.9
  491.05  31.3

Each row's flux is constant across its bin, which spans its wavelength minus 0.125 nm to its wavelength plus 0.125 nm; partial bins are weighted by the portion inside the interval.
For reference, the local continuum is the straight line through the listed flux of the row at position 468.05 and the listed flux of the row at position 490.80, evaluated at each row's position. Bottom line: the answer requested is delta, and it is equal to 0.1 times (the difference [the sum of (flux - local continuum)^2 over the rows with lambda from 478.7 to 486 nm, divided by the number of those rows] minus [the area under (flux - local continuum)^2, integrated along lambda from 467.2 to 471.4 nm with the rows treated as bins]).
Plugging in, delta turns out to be -2.1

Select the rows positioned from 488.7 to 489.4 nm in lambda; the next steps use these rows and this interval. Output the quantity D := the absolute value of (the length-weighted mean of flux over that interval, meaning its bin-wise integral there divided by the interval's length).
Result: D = 29.1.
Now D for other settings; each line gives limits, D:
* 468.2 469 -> 33.4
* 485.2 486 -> 33.3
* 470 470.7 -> 29.8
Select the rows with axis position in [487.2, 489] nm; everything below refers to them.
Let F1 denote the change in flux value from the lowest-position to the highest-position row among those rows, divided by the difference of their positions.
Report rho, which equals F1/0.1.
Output 14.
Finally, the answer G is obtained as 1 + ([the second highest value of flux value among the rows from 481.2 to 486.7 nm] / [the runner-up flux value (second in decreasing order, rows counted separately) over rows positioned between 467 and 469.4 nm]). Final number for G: 2.00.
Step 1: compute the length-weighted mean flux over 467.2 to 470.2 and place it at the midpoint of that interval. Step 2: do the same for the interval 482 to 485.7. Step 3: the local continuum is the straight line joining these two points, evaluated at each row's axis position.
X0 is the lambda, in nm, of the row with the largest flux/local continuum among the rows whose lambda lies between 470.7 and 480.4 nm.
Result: 472.55 nm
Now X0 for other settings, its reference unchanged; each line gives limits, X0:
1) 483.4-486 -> 485.05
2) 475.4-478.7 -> 475.55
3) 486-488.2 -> 488.05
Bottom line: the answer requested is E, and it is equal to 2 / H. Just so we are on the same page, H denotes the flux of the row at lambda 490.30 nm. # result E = 0.070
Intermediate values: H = 28.5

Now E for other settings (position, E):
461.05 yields 0.057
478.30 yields 0.088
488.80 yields 0.064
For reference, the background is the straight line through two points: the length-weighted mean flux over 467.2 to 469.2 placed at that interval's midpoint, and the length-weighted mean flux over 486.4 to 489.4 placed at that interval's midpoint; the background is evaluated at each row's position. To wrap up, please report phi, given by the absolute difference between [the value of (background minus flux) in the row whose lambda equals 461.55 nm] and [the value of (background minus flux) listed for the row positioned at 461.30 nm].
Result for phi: 0.3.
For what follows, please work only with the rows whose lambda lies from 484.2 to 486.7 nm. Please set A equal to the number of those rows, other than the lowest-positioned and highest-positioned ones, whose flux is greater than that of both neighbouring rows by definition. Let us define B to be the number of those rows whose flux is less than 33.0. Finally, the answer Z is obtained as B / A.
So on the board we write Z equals 1.7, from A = 3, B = 5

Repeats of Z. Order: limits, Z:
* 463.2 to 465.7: 2.7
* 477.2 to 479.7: 3.3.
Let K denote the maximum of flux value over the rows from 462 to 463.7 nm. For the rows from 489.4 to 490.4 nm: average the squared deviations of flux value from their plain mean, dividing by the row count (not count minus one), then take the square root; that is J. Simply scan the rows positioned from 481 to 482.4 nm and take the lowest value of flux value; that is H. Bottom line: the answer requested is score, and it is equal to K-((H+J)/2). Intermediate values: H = 27.3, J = 3.1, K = 36.8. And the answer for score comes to 21.6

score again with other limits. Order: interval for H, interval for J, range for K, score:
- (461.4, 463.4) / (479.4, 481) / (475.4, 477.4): 14.0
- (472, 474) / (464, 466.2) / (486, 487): 16.4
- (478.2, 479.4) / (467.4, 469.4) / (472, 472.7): 23.9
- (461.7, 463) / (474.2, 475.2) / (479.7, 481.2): 15.5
